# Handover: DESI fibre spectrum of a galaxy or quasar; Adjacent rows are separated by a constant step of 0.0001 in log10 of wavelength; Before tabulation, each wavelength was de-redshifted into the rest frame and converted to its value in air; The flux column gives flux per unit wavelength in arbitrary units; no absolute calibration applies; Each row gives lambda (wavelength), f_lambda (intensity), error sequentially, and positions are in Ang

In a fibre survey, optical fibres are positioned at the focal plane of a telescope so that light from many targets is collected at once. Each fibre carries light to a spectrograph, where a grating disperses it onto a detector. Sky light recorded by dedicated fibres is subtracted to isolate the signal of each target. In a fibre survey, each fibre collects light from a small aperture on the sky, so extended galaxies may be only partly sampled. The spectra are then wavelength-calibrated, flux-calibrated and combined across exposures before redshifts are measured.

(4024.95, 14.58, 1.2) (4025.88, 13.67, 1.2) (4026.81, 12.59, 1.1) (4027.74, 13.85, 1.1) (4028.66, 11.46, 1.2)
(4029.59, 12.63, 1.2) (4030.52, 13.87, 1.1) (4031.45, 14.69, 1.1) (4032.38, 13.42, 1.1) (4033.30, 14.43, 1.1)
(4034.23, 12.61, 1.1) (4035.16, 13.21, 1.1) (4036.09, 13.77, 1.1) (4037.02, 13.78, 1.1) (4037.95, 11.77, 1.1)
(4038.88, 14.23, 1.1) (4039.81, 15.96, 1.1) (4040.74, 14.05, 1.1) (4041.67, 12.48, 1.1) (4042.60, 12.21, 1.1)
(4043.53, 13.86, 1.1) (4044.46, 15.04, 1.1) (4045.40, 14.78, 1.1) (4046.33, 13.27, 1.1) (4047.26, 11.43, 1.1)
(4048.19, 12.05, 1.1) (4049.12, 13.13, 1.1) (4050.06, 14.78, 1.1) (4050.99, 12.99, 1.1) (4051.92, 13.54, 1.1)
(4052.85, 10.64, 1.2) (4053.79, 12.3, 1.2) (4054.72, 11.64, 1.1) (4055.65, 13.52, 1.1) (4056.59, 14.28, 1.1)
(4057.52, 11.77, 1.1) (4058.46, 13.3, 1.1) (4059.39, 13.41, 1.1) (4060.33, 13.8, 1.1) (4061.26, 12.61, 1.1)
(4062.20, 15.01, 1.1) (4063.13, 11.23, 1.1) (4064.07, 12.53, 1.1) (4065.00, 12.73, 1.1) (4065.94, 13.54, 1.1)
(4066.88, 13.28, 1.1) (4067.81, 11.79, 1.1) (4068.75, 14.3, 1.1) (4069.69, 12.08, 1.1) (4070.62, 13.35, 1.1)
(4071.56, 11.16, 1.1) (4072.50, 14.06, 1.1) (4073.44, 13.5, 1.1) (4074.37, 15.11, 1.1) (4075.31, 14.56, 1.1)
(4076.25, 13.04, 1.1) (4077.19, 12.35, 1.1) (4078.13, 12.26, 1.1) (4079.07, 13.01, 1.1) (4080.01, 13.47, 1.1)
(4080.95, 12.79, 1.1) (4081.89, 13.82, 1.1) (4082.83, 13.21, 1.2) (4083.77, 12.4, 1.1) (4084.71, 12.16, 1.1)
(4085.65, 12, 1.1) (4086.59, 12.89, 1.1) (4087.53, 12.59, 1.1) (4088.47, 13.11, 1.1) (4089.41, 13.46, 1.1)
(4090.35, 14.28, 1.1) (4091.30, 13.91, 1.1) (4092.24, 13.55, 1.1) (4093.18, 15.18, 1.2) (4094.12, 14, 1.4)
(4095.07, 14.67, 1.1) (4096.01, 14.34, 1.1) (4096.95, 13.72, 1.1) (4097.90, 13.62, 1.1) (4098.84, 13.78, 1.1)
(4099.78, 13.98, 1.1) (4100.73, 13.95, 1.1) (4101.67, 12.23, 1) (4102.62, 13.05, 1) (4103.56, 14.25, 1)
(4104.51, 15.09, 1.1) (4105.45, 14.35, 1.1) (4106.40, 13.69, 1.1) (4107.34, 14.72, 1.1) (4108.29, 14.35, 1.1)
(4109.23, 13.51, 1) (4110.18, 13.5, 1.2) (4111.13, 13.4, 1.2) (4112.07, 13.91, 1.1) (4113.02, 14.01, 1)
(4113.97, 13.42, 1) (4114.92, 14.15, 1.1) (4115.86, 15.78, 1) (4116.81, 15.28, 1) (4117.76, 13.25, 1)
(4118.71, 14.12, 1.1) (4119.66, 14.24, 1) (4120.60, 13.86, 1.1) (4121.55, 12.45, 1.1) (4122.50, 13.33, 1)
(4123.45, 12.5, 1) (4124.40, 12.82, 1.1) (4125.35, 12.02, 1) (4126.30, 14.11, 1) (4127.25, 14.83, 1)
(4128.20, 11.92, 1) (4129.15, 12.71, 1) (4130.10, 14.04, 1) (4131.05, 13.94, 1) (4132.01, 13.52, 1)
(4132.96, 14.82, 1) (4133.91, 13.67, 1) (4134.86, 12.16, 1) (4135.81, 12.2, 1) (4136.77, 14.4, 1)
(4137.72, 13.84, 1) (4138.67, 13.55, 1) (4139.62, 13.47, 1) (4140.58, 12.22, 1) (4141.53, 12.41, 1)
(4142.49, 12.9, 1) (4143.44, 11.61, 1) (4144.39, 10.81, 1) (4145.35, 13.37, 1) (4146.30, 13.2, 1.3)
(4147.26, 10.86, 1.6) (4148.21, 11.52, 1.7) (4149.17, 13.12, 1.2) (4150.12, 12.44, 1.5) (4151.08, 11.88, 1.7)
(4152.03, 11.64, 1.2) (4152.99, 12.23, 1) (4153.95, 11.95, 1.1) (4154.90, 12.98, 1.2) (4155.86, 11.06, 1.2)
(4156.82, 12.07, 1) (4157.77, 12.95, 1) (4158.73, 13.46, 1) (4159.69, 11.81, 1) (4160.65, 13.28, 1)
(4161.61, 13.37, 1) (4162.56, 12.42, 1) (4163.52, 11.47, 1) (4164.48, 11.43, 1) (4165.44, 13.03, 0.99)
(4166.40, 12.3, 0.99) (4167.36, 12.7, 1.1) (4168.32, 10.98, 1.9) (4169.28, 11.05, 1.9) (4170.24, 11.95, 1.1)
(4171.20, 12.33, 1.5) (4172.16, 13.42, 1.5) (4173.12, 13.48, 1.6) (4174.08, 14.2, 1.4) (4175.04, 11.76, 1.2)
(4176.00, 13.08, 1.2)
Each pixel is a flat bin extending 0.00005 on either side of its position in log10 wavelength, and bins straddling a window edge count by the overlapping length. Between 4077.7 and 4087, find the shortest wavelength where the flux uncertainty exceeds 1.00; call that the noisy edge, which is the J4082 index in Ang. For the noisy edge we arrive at 4078.13 Ang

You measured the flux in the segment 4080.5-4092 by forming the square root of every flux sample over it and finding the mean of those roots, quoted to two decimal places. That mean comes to 3.61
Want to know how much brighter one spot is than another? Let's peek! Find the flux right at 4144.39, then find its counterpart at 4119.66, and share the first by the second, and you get 0.759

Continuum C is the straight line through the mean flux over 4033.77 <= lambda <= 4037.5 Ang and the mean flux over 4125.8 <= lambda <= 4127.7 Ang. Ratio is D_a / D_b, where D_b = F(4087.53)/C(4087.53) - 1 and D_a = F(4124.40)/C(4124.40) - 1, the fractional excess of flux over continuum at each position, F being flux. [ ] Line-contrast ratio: 1.1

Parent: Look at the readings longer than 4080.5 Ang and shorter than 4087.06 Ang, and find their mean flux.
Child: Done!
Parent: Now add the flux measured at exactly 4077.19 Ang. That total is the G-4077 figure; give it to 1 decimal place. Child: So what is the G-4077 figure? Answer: 25.1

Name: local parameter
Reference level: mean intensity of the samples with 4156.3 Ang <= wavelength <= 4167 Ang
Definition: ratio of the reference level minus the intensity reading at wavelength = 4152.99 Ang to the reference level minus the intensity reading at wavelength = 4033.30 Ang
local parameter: -0.1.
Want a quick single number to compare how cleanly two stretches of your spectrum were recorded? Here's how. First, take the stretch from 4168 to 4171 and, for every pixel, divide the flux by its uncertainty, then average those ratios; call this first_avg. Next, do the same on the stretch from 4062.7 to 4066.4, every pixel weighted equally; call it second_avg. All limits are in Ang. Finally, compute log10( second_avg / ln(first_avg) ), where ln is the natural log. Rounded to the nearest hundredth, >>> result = 0.75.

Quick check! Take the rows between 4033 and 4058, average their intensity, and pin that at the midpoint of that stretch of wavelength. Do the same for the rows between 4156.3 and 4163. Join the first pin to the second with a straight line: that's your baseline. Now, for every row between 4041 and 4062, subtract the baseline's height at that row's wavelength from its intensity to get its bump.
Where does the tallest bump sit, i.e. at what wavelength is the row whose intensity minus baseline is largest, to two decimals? 4044.46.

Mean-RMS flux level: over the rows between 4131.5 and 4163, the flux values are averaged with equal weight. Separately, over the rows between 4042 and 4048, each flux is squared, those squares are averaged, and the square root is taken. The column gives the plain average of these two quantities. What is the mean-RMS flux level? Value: 13.1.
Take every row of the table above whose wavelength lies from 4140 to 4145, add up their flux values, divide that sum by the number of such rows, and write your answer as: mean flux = 12.0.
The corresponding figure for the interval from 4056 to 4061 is 13.3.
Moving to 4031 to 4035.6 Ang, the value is 13.7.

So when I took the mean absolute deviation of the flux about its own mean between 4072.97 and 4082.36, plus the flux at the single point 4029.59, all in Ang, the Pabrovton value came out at 13.3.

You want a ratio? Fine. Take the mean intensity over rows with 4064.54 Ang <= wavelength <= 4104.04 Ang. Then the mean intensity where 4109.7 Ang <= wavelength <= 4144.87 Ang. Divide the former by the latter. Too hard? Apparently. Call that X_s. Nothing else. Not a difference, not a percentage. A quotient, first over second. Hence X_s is 1.00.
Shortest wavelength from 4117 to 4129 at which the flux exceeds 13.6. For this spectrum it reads 4118.71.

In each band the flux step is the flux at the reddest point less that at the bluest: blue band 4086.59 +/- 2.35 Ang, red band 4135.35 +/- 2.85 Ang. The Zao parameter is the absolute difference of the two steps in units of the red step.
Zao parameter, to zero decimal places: -2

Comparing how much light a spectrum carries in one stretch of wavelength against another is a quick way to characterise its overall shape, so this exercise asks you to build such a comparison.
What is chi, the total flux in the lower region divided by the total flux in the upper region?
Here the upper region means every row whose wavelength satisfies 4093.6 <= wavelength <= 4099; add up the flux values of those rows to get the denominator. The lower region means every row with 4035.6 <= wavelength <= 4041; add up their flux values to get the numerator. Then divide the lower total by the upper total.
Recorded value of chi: 0.99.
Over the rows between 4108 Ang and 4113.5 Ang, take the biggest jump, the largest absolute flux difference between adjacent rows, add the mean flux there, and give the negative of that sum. -14.6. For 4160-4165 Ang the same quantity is -13.3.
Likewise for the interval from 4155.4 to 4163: -14.2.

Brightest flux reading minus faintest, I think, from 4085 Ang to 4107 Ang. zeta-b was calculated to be 3.2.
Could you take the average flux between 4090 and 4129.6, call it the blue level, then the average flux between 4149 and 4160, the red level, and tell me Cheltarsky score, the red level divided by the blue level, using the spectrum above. 0.89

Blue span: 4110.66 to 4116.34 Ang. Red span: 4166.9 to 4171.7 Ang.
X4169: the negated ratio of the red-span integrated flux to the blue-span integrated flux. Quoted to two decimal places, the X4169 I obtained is -0.71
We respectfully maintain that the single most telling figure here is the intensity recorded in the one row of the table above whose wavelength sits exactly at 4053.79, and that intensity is 12.3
